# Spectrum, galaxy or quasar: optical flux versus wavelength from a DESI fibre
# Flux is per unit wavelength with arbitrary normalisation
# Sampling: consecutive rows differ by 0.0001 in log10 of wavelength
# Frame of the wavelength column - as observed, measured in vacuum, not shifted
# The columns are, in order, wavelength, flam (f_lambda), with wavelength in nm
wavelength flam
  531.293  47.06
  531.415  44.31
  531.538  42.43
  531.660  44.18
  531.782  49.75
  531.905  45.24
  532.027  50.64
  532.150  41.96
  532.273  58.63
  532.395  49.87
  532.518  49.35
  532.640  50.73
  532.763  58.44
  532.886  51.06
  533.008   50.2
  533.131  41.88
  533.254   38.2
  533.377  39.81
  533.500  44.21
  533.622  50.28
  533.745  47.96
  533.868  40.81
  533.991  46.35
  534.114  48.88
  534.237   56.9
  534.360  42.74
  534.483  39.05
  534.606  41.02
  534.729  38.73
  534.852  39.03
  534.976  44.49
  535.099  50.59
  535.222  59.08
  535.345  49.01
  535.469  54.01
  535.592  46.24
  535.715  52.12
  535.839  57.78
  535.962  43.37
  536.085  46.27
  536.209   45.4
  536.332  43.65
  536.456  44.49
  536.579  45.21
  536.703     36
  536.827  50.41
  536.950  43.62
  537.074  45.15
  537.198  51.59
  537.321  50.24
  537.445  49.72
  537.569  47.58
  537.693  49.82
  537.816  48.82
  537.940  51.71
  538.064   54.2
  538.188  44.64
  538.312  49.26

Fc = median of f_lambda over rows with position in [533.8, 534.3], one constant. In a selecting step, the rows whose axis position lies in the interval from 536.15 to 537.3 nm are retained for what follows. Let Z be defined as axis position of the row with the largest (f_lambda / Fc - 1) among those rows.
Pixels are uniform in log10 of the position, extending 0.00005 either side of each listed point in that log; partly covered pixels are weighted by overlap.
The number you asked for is 537.198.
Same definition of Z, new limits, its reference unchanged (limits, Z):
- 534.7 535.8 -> 535.222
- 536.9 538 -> 537.940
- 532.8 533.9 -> 532.886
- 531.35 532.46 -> 532.273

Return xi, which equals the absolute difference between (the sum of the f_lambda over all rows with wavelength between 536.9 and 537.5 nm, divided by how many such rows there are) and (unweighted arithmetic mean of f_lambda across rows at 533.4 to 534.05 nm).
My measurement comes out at 2.1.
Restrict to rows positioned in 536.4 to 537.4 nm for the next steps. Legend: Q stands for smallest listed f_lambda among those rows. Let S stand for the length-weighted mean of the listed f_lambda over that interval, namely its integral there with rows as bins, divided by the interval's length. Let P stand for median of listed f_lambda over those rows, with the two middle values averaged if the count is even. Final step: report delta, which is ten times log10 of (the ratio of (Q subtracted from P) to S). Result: -7.0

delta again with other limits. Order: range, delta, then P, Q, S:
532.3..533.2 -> -7.8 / 50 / 41.88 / 50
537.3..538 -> -13.6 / 50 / 47.58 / 50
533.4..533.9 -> -9.4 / 46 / 40.81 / 46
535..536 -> -8.1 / 51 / 43.37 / 51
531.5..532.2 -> -12.2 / 45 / 41.96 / 46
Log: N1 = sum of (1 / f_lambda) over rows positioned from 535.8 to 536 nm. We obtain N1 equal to 0.0404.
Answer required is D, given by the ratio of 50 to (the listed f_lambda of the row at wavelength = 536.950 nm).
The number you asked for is 1.15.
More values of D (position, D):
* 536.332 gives 1.15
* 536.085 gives 1.08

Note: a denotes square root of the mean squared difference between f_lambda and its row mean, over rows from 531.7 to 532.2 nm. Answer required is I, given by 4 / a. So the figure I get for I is 1.14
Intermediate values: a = 3.5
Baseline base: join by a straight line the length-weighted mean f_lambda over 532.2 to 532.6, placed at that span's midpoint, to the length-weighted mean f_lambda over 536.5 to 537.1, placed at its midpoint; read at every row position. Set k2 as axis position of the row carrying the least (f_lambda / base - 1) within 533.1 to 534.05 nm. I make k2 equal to 533.254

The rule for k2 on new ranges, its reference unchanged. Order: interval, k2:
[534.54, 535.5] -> 534.729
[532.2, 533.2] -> 533.131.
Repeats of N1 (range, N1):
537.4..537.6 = 0.0411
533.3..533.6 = 0.0477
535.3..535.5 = 0.0389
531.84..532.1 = 0.0419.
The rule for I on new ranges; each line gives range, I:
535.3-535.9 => 1.00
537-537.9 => 2.06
